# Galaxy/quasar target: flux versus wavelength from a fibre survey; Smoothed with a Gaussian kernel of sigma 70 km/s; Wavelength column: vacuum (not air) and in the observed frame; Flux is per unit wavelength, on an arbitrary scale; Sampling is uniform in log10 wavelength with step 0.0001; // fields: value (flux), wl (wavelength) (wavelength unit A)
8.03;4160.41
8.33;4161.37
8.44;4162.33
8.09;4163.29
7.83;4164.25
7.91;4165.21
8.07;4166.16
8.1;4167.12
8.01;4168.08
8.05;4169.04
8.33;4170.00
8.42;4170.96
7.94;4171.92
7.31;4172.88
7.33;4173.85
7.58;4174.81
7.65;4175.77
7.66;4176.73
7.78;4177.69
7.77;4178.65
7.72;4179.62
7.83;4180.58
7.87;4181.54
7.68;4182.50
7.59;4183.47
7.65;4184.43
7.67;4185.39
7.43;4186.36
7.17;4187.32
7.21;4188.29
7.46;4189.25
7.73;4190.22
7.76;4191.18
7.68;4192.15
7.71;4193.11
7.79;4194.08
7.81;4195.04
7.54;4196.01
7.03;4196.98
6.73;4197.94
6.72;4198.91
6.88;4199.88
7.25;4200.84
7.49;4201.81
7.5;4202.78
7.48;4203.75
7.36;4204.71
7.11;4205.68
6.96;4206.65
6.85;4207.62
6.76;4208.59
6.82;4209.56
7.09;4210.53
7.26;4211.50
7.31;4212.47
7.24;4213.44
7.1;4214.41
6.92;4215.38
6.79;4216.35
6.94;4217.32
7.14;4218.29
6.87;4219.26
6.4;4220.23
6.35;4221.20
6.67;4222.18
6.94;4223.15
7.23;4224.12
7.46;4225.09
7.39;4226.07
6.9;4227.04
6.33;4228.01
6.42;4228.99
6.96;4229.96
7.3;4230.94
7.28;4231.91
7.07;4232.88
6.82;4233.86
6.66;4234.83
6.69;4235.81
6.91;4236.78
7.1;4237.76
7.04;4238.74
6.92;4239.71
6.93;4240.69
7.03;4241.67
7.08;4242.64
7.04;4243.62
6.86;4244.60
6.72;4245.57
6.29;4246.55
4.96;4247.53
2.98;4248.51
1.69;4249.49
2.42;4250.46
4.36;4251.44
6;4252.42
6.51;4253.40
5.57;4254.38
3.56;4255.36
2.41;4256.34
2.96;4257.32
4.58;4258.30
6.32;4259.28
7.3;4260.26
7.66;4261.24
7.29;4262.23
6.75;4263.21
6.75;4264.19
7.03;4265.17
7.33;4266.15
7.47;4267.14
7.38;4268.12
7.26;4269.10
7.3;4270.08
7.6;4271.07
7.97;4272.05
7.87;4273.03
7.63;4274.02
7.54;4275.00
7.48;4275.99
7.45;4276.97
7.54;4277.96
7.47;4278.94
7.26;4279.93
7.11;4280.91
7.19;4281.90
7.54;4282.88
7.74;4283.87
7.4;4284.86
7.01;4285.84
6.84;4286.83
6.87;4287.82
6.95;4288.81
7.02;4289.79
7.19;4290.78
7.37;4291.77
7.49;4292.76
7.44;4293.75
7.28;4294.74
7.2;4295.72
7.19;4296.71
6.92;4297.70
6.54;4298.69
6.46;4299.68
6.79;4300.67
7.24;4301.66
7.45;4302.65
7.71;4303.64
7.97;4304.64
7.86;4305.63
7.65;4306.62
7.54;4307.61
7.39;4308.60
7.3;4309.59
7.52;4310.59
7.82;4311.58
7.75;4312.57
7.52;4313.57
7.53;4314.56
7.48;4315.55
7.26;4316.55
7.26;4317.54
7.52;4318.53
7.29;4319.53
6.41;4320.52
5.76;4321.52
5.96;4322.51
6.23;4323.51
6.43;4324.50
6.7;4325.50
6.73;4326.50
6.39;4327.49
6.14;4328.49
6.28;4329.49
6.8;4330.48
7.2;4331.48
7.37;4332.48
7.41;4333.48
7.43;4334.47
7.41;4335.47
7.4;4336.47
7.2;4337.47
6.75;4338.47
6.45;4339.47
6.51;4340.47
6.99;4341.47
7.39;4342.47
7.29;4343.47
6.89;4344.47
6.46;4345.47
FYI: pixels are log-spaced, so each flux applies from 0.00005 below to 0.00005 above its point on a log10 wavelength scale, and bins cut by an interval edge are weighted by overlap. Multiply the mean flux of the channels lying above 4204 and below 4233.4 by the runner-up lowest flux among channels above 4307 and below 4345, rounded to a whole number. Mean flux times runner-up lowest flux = 42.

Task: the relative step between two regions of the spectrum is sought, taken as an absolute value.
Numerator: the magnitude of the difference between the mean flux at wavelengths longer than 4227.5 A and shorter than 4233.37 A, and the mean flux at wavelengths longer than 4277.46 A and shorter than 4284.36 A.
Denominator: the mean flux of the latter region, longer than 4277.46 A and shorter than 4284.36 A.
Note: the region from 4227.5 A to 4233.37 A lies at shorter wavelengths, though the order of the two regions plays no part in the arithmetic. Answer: 0.07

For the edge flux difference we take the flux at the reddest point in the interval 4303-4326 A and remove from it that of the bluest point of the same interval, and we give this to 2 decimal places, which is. -1.01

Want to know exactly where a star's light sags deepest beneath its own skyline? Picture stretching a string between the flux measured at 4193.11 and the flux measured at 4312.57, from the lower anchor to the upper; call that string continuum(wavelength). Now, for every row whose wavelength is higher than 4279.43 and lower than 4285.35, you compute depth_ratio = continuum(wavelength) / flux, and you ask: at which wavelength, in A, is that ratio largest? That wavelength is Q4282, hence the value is 4280.91 A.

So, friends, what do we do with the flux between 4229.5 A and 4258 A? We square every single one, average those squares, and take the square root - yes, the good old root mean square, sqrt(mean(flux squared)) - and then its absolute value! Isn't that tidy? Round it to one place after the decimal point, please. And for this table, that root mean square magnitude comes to 6.1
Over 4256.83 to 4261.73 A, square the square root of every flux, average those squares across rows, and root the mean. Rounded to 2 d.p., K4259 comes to 2.40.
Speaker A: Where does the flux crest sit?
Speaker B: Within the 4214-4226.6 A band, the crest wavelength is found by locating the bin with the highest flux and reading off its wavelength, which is 4225.09 A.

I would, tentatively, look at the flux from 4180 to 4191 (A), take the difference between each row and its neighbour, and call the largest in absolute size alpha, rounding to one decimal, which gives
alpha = 0.3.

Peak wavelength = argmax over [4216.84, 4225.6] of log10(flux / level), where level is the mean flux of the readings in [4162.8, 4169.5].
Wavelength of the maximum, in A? 4225.09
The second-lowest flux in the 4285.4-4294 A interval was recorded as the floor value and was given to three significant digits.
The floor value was 6.87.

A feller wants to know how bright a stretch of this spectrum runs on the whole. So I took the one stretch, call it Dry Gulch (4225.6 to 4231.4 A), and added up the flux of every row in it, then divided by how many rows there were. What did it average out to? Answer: 6.88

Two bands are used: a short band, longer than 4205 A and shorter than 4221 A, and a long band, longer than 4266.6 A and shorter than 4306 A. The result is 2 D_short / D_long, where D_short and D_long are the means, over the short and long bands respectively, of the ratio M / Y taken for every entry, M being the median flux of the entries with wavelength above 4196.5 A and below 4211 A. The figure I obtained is 2.10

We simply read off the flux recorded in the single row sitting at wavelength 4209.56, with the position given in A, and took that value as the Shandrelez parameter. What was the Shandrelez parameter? 6.82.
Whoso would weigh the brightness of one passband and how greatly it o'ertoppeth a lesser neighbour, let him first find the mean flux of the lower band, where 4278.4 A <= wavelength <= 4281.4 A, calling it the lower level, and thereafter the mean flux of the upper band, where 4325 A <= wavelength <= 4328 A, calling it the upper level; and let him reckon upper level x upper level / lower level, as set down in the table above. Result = 6.0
